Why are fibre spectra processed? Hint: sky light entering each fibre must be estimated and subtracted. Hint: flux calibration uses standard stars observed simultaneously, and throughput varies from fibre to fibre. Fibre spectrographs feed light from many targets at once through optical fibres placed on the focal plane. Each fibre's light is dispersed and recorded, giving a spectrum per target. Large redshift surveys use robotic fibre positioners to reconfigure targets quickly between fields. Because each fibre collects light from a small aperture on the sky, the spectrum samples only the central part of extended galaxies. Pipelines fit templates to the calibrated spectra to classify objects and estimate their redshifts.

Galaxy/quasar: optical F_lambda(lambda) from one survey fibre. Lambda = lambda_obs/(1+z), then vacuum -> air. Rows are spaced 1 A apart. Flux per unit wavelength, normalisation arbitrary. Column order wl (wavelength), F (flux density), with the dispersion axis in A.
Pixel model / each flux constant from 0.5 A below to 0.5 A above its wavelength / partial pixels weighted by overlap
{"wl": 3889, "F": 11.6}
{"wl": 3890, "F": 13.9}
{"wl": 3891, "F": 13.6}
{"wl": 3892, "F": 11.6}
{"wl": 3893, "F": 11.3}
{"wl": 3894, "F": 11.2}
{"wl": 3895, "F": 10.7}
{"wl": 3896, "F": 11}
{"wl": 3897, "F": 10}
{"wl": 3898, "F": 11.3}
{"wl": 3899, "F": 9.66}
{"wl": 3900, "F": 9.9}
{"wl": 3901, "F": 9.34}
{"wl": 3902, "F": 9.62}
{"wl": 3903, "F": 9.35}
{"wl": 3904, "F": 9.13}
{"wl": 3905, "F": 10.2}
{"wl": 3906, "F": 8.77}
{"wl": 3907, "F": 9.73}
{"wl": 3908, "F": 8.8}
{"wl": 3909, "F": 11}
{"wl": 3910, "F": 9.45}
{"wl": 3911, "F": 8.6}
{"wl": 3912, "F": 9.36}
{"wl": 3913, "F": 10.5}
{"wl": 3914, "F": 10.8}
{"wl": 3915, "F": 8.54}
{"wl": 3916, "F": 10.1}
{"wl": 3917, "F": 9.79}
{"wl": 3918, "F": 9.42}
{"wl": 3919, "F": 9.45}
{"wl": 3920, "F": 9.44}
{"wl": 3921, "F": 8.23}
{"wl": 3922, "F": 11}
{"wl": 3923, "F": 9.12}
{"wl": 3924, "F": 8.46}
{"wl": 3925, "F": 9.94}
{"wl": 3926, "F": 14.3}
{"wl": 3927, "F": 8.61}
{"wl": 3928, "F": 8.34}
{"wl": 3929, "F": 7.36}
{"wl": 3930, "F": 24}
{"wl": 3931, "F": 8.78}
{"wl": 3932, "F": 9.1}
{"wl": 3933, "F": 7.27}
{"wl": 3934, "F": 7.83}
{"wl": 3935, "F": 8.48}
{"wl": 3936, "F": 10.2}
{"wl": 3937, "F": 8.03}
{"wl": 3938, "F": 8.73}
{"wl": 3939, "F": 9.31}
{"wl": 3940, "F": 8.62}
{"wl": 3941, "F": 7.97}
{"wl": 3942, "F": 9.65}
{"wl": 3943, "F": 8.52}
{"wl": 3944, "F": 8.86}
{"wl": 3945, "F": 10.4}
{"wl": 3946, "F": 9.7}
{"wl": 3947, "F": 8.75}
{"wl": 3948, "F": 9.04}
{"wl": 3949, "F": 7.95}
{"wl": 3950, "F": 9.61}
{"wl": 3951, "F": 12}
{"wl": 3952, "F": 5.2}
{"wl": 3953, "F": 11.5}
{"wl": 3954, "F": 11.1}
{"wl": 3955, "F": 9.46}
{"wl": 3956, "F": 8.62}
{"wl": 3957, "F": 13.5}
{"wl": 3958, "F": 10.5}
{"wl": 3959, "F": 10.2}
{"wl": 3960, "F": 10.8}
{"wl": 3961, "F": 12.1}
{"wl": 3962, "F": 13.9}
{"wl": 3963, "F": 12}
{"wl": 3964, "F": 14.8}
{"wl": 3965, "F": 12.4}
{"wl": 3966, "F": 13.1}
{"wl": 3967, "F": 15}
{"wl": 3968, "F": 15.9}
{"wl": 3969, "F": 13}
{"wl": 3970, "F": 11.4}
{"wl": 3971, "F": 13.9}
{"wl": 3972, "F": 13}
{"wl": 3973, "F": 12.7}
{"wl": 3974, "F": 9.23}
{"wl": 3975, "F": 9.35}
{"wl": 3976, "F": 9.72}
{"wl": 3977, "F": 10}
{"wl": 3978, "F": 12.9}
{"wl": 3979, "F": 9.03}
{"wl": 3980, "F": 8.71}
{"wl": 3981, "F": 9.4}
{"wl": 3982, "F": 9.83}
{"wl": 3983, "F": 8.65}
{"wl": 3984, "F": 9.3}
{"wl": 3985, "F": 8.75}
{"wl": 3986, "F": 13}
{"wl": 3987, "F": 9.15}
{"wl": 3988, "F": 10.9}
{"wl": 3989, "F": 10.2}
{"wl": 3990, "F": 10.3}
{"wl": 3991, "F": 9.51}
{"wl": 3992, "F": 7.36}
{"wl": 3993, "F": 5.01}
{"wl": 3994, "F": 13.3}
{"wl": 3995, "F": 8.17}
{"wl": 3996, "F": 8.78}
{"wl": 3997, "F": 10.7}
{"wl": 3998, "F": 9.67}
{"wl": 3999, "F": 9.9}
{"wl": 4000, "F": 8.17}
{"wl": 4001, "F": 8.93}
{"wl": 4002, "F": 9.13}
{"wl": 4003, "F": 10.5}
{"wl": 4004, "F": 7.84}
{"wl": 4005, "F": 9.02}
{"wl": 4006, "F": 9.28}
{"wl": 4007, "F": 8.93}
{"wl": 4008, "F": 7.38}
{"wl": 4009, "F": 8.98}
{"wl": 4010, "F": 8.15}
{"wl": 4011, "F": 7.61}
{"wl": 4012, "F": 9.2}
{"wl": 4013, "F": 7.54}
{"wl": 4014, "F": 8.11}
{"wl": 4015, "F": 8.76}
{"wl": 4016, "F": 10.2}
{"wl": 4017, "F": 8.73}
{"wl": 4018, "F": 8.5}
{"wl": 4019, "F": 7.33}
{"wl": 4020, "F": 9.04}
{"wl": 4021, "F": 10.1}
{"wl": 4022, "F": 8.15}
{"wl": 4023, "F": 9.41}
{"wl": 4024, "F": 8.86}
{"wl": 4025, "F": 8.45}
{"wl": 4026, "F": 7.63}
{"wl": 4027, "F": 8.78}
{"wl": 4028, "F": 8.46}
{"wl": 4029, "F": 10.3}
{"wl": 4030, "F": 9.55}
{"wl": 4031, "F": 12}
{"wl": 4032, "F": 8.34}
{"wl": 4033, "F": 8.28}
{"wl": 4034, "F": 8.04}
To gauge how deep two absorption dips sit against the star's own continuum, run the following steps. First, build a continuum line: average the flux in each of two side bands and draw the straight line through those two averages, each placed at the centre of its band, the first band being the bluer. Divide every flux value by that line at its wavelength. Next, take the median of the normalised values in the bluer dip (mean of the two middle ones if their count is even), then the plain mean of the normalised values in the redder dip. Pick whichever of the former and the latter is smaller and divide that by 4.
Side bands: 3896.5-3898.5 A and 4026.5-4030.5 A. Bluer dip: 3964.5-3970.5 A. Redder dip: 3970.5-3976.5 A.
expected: 0.287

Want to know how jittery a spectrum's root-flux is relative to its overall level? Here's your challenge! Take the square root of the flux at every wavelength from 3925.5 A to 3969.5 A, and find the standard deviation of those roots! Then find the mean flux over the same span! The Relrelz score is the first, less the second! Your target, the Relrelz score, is -10.11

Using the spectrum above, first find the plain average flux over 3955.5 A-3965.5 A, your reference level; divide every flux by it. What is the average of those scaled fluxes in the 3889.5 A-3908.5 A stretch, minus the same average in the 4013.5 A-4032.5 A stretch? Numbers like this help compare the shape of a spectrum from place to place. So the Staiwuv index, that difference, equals 0.13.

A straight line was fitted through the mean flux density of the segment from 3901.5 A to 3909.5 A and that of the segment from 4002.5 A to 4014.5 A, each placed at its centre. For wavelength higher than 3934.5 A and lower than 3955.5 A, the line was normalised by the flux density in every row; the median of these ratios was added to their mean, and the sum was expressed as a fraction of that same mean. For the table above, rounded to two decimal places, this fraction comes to 1.99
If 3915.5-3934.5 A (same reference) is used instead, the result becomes 2.02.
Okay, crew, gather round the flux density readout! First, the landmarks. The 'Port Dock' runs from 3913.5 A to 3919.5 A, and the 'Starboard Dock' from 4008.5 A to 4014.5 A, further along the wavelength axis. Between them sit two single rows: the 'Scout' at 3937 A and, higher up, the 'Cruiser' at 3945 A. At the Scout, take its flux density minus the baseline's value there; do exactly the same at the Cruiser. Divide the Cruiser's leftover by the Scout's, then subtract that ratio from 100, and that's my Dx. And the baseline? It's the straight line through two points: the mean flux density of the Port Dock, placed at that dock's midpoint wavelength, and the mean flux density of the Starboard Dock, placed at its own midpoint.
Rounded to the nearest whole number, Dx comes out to 101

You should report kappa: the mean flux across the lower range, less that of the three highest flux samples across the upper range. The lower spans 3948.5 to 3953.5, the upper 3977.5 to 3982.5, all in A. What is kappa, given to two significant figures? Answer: -1.5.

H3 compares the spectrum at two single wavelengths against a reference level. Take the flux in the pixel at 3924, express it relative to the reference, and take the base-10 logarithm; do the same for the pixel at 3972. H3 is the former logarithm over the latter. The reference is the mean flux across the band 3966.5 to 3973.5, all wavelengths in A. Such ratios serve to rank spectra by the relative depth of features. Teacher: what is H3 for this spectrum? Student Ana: 11.2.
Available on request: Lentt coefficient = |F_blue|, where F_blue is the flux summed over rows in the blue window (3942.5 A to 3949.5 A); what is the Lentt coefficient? 63.2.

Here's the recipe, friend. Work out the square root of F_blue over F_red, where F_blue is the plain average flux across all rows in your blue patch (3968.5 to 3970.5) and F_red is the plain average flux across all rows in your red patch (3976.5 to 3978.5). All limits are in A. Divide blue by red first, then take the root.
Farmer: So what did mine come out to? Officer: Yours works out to 1.03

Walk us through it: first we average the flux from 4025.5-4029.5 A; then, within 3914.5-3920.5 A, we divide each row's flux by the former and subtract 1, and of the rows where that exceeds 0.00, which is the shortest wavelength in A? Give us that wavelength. 3916 A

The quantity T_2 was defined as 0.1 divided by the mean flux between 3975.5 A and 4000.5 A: 0.0104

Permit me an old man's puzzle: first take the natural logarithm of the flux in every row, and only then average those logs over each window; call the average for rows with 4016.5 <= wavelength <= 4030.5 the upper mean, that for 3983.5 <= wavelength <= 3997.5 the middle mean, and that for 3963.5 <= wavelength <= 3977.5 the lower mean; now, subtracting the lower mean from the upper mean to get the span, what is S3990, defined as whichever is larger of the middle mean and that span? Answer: 2.24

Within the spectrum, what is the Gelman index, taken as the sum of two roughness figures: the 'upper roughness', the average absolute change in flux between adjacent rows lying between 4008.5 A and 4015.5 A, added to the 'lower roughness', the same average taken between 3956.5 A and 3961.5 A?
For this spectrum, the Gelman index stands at 2.3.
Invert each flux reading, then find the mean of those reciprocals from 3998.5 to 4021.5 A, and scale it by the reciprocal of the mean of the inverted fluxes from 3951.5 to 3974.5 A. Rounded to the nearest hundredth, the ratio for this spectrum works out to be 1.30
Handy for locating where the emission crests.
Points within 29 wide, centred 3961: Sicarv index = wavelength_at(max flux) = 3968 A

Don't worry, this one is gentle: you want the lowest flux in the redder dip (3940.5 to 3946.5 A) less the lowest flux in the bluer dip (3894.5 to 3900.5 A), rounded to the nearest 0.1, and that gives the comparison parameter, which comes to -1.7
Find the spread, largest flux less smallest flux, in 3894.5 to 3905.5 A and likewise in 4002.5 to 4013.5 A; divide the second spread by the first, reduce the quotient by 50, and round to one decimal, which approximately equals -48.6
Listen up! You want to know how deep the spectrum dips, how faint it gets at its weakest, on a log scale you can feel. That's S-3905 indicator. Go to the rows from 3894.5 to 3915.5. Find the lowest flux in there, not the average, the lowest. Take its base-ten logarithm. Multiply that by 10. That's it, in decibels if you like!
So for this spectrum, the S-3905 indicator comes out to 9.3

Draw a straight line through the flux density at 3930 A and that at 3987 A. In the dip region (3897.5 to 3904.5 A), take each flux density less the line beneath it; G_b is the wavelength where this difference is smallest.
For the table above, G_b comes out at 3899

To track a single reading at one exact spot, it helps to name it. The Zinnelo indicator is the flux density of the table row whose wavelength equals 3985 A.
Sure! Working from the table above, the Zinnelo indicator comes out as 8.75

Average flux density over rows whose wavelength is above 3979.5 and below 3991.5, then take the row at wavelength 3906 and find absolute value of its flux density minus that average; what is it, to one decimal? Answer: 1.0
